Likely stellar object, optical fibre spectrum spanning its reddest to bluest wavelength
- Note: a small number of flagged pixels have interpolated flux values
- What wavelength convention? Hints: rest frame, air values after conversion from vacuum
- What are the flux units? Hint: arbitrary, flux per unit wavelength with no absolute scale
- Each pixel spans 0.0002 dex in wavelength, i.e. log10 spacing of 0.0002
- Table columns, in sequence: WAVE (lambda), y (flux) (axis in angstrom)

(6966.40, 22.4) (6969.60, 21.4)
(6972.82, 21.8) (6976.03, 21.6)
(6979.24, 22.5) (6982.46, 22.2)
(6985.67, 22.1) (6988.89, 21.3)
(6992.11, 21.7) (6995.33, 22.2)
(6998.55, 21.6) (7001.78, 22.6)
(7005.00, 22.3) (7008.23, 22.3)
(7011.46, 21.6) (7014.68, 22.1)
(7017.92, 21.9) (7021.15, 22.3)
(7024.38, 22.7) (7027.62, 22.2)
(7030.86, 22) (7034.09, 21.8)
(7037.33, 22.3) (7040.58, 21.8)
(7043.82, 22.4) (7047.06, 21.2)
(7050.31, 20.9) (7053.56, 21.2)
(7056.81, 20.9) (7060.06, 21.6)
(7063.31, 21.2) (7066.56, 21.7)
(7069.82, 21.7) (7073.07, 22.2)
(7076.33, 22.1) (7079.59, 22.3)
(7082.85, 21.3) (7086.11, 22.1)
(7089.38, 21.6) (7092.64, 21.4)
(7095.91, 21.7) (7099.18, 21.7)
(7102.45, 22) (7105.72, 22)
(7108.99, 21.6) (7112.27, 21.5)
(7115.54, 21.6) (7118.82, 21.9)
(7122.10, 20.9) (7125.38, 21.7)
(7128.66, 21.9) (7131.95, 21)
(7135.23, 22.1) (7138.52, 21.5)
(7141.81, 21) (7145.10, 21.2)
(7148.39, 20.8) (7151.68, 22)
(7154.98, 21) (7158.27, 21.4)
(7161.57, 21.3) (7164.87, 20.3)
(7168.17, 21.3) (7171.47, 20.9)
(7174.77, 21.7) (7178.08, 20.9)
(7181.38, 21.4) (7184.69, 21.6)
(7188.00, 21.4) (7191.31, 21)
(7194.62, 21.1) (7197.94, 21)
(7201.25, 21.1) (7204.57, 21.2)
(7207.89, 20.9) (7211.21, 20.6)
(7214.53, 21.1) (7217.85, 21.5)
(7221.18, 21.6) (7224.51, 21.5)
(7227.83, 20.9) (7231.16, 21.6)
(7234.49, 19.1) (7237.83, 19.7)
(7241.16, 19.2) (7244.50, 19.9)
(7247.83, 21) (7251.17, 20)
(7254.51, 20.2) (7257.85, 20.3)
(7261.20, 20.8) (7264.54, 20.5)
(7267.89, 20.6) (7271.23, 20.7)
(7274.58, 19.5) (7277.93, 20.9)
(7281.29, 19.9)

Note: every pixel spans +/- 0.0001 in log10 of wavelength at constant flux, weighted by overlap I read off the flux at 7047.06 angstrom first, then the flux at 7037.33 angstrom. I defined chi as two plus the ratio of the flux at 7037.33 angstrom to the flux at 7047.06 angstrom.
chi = 3.05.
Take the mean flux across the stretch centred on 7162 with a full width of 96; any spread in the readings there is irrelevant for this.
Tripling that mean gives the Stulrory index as 63.8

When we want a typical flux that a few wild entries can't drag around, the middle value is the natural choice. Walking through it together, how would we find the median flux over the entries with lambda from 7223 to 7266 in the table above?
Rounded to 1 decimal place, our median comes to 20.3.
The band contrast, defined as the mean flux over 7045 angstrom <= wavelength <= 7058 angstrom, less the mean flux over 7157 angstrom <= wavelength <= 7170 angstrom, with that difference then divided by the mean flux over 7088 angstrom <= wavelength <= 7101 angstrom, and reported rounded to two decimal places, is 0.00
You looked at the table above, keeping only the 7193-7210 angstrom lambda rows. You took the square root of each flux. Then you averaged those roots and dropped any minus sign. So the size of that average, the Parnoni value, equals 4.59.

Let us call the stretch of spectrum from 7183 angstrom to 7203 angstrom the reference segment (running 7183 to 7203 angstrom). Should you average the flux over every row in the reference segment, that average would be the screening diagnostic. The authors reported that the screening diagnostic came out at 21.2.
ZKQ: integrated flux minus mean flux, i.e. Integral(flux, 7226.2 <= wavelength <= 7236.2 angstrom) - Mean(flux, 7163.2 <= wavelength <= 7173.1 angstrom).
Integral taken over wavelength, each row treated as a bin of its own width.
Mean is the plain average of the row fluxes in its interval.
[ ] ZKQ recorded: 184.3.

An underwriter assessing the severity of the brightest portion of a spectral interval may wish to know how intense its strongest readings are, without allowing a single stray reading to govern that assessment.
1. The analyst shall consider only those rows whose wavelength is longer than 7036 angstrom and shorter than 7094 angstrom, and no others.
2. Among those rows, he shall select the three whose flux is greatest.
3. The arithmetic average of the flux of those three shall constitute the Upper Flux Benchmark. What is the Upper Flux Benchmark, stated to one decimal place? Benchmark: 22.3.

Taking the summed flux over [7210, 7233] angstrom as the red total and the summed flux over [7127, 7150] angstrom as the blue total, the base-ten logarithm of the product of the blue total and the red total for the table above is 4.35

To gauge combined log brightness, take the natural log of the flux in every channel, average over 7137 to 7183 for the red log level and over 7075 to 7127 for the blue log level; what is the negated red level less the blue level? -6.13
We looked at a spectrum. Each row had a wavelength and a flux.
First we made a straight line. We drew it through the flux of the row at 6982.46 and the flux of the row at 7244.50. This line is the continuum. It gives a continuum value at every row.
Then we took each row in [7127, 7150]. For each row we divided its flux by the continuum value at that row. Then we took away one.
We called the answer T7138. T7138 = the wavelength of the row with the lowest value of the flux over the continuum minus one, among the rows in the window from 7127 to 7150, 7148.39 angstrom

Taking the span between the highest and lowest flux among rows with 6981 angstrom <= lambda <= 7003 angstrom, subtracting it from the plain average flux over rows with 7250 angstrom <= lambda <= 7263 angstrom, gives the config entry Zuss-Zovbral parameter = 19.0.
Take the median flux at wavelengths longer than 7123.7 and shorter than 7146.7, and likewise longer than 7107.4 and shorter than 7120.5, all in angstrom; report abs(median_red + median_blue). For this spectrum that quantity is 43.1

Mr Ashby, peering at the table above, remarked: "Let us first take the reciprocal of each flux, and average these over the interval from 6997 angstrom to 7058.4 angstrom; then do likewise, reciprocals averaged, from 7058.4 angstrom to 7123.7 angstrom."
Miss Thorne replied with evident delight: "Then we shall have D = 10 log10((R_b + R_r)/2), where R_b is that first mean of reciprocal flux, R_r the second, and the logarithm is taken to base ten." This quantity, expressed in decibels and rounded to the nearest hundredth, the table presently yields -13.38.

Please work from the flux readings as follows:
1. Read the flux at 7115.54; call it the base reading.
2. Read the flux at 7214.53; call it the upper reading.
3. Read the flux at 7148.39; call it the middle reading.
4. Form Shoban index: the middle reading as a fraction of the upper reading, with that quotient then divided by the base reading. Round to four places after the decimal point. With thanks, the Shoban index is 0.0456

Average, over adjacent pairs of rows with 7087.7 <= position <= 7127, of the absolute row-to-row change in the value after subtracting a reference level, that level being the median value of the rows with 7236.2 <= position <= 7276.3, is 0.32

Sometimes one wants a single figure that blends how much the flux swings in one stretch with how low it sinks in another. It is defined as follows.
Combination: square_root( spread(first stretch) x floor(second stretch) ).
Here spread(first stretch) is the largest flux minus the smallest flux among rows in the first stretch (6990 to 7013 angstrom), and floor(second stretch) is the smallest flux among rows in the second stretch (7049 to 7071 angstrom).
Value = 4.57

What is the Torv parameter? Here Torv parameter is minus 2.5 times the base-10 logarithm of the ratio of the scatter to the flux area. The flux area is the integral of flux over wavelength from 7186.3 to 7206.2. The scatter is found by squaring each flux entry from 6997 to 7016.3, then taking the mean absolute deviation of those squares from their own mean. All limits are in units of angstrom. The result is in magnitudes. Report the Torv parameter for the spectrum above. 3.68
